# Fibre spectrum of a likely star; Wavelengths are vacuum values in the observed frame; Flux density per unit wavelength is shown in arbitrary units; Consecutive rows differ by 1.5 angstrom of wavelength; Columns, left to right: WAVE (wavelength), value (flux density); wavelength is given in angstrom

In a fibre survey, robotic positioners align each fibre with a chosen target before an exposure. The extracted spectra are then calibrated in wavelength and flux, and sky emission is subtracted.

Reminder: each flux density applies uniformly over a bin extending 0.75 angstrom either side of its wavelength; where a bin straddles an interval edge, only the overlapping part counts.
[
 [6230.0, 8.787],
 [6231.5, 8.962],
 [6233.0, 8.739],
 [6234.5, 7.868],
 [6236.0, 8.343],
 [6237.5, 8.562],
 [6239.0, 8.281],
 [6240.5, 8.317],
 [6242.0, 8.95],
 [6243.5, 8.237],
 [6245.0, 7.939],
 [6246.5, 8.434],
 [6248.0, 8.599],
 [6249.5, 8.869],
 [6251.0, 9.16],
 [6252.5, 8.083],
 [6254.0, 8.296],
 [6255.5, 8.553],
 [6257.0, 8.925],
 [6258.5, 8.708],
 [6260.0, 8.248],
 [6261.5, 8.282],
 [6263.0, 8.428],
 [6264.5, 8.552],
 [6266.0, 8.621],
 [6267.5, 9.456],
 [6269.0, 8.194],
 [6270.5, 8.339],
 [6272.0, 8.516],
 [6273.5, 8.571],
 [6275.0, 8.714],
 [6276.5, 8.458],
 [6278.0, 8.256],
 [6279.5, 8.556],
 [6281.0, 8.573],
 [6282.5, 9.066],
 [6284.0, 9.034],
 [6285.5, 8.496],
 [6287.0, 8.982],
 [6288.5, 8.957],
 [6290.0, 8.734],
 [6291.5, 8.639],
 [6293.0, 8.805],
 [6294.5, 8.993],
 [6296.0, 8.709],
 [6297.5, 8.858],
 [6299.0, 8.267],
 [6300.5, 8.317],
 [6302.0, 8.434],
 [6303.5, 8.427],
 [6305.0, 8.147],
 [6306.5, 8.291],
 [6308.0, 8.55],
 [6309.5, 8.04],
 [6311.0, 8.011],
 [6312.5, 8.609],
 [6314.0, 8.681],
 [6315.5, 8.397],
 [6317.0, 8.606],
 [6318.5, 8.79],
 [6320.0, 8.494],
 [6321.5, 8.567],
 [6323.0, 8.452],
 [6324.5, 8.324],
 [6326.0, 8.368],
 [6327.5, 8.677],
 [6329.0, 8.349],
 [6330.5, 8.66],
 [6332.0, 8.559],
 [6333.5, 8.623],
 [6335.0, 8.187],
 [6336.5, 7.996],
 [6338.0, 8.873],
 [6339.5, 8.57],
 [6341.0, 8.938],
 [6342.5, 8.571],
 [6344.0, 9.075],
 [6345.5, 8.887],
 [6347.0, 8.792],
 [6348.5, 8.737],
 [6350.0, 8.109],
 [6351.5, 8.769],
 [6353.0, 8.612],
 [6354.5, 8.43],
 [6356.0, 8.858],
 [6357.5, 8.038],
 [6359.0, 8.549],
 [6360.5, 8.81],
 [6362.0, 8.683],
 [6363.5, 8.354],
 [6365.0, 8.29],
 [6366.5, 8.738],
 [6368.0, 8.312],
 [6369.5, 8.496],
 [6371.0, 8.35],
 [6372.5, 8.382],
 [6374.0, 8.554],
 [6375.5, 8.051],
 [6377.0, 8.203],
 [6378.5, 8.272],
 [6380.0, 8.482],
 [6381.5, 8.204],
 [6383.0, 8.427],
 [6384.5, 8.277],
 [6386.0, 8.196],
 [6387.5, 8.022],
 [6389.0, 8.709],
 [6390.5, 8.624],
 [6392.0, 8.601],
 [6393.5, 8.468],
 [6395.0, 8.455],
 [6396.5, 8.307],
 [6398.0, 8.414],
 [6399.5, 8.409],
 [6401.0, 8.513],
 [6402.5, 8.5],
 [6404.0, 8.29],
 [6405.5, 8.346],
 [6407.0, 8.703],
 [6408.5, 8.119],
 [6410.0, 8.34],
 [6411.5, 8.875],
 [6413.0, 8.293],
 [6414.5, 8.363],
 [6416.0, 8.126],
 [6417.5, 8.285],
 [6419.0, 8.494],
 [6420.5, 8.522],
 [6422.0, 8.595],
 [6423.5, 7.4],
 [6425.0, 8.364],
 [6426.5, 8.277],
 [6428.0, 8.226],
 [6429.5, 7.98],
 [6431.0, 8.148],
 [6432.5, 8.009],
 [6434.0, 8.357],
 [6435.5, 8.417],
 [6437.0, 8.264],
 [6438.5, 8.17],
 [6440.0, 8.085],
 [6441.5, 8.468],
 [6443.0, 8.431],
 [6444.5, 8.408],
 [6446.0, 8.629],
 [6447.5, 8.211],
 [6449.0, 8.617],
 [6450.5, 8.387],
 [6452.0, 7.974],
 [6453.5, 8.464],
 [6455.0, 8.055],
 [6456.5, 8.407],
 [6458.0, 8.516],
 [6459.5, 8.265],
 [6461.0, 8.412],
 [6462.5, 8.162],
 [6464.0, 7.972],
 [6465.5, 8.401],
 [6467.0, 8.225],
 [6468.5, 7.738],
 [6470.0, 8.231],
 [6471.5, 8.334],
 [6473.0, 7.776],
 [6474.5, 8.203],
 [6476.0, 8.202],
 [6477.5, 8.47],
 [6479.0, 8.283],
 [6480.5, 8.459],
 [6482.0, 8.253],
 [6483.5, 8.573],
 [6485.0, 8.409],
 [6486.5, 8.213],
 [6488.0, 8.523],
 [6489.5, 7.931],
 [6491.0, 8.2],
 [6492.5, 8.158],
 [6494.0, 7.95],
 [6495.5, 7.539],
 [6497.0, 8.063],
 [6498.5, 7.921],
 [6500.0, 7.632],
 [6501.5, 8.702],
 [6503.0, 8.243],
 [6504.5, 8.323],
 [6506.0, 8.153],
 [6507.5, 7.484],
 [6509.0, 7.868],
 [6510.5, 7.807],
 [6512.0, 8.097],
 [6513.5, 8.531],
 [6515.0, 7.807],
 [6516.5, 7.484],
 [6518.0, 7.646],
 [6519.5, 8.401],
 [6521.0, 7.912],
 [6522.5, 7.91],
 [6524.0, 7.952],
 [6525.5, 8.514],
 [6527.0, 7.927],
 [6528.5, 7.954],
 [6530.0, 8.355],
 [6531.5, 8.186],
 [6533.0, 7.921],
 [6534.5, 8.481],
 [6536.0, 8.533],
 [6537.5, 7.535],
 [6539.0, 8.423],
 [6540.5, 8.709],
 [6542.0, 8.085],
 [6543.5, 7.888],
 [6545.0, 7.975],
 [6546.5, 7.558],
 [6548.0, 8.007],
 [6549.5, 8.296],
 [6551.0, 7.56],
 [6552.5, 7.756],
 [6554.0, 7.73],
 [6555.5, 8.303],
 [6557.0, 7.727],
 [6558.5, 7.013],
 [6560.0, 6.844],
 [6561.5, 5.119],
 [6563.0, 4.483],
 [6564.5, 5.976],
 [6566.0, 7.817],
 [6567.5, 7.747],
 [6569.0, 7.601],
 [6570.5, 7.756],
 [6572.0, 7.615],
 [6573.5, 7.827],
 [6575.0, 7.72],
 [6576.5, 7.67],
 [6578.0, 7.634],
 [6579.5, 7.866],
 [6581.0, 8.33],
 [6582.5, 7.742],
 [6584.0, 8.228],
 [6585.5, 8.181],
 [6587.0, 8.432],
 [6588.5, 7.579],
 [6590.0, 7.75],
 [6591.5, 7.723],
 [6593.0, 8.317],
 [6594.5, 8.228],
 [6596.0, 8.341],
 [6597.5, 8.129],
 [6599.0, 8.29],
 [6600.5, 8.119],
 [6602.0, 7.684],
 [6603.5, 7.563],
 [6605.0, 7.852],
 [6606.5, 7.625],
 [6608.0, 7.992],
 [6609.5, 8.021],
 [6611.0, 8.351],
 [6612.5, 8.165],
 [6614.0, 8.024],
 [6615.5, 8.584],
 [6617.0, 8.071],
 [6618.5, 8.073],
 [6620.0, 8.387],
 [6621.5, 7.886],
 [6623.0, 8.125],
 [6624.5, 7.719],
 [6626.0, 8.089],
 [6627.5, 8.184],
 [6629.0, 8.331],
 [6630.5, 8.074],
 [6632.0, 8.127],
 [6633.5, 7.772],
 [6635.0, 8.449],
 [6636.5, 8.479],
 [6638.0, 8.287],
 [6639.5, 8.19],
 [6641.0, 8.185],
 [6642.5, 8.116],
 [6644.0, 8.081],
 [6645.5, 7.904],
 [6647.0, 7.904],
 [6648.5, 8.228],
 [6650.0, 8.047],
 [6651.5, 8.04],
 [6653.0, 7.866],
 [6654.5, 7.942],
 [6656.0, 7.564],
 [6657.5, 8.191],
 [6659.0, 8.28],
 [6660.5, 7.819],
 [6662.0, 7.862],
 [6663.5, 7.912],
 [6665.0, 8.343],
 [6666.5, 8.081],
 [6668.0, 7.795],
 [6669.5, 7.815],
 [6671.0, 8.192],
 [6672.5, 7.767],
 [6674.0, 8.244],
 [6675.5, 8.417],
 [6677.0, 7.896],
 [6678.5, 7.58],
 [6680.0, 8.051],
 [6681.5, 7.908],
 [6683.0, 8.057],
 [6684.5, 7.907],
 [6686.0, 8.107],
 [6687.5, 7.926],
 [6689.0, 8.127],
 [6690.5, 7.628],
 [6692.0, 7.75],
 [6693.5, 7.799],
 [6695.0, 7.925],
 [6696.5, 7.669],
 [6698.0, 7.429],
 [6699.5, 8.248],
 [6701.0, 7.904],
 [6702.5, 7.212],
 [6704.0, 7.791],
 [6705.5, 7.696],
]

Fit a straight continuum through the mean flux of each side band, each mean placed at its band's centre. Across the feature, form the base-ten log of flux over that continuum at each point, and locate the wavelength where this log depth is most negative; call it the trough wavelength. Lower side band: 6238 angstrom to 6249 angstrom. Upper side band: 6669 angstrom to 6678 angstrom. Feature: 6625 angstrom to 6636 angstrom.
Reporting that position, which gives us 6633.5 angstrom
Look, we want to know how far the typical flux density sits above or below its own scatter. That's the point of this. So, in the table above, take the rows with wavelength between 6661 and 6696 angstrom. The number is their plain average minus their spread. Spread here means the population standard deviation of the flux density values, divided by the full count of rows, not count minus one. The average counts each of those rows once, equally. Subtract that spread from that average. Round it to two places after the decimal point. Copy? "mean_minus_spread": 7.75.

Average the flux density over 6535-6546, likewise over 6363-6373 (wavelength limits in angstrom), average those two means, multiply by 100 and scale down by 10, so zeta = 82.9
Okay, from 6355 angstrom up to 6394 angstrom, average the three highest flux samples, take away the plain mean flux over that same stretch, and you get 0.381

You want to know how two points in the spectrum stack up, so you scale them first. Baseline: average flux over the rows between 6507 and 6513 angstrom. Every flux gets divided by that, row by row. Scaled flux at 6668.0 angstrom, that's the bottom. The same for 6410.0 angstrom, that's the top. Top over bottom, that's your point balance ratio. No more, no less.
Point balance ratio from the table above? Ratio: 1.07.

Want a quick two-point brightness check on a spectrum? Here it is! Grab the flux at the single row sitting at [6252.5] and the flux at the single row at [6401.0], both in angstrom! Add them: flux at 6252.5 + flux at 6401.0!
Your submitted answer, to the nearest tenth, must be 16.6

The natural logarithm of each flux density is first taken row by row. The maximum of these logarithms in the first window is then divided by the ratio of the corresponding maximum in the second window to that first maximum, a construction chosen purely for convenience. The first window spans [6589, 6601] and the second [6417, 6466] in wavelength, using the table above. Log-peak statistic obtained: 2.09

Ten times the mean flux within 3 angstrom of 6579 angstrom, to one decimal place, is 78.8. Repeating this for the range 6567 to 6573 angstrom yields 76.8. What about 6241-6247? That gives 83.9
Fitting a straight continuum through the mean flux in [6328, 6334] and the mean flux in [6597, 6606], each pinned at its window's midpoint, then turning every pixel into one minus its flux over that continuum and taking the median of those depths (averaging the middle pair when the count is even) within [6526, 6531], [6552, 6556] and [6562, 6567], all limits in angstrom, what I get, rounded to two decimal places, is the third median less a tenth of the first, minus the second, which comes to 0.22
